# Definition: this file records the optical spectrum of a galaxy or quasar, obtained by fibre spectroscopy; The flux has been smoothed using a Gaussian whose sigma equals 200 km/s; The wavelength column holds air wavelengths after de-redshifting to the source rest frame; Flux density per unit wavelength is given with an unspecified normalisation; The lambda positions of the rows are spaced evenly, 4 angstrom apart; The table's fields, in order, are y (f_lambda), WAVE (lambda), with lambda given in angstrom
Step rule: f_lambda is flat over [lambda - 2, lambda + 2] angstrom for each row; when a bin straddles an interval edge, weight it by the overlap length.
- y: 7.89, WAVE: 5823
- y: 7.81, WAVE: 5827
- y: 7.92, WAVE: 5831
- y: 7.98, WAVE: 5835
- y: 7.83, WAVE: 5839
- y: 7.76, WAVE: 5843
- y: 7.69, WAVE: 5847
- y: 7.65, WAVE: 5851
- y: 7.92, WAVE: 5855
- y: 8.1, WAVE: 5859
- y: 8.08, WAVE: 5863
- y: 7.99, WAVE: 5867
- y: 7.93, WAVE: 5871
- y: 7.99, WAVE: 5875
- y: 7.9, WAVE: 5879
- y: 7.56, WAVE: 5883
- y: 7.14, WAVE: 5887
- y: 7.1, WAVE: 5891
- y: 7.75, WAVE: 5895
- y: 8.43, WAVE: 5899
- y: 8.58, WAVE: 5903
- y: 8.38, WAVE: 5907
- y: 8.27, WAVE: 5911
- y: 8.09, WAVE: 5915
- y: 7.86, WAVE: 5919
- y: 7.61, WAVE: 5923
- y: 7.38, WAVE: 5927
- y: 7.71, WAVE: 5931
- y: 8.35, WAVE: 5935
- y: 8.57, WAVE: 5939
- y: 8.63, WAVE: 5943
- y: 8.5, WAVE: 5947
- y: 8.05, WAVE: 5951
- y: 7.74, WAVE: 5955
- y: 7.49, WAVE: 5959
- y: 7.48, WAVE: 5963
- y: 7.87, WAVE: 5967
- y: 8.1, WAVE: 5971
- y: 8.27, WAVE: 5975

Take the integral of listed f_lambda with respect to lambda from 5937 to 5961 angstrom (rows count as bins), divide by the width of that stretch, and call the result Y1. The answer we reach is 8.16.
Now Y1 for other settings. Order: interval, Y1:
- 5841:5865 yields 7.87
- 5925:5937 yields 7.81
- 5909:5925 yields 7.96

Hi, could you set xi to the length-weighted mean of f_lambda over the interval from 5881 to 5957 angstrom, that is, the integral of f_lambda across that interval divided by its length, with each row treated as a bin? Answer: 7.98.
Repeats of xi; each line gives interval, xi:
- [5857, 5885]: 7.94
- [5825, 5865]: 7.87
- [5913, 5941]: 7.94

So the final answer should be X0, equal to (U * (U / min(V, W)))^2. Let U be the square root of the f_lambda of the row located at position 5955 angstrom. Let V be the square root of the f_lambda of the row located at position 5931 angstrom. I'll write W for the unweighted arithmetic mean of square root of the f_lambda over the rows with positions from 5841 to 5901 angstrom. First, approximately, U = 2.78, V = 2.78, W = 2.79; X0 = 7.8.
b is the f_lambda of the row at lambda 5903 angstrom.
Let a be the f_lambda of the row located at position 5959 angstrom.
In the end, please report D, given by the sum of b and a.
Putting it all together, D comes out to 16.1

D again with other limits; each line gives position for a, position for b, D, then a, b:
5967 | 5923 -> 15.5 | 7.87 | 7.61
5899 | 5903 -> 17.0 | 8.43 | 8.58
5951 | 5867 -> 16.0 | 8.05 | 7.99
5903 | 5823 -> 16.5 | 8.58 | 7.89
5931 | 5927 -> 15.1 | 7.71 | 7.38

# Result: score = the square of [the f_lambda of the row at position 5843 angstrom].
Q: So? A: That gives 60.2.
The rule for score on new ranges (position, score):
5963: 56.0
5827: 61.0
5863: 65.3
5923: 57.9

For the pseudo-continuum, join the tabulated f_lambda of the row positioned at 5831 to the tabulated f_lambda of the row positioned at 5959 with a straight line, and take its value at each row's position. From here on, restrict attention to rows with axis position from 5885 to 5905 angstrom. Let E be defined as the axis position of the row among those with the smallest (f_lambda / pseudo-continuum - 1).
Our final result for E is 5891 angstrom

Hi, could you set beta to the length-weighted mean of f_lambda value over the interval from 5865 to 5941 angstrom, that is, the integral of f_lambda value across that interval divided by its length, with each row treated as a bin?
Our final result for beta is 7.93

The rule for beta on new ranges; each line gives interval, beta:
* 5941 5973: 7.98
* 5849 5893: 7.76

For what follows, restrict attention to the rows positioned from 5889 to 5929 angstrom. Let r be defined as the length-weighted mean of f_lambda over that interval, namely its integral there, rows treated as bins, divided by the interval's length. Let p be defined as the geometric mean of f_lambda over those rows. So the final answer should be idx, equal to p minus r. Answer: -0.014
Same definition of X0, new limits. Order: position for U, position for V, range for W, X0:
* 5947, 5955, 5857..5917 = 9.3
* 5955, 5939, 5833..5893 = 7.7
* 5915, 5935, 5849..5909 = 8.3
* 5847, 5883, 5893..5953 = 7.8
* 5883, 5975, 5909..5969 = 7.2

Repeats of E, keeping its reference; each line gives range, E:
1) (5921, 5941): 5927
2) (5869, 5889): 5887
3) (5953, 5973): 5959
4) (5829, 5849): 5847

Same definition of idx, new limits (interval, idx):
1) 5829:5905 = -0.008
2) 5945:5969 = -0.008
